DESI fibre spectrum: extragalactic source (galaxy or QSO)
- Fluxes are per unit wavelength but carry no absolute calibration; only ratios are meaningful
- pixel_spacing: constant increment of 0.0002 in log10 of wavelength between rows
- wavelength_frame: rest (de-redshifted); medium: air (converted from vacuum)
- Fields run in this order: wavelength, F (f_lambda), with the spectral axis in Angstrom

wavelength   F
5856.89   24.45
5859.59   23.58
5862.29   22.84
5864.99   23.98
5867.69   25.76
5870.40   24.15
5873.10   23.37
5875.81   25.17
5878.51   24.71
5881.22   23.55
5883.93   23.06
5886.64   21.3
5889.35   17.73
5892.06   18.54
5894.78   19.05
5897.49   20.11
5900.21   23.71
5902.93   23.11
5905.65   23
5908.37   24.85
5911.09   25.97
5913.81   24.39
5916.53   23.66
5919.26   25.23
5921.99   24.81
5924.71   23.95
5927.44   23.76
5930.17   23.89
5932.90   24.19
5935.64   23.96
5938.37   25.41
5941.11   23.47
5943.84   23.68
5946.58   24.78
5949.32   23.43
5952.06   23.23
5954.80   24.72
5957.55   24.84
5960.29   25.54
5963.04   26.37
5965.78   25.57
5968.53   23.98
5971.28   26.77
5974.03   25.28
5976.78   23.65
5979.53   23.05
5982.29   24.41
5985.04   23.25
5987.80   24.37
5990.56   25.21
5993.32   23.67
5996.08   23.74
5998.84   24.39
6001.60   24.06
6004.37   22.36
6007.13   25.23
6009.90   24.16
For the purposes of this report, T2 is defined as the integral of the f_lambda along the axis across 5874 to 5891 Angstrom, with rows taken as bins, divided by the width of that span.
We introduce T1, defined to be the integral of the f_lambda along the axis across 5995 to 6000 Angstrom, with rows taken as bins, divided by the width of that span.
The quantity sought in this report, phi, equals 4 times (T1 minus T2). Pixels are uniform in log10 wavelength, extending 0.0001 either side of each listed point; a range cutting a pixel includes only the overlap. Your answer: 6.2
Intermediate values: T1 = 24.1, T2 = 22.5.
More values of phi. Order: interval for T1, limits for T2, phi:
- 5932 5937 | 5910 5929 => -2.0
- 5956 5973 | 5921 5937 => 5.7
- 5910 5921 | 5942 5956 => 3.3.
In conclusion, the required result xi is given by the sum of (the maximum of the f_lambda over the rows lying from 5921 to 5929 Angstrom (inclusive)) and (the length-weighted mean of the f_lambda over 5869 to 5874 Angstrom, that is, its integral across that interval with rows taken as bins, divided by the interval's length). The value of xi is 48.6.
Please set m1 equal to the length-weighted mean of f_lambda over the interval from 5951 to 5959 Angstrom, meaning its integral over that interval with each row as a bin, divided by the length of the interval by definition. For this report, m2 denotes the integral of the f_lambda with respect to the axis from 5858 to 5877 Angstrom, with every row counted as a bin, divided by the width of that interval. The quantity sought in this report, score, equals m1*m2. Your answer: 586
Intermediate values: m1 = 24.3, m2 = 24.1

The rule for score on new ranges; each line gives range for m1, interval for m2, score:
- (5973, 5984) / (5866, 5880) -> 592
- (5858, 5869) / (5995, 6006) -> 569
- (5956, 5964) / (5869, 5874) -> 607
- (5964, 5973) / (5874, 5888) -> 600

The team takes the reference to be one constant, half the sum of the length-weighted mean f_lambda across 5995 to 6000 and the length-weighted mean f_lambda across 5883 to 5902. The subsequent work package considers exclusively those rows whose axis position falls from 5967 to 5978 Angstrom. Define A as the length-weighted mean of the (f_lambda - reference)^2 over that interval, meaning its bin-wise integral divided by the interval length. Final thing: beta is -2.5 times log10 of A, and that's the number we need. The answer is -2.33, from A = 9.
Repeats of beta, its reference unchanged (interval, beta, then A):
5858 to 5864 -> -0.24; 1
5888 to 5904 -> -2.38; 9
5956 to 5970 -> -2.44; 9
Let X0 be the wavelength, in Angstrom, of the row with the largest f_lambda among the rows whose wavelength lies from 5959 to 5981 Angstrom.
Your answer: 5971.28 Angstrom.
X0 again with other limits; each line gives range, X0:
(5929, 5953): 5938.37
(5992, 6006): 5998.84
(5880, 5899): 5881.22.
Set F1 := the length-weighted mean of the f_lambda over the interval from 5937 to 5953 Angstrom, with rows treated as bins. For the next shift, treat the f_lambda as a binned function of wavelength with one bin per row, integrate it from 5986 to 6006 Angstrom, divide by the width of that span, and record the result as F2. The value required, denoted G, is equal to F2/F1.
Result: 1.00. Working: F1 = 24.0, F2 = 24.0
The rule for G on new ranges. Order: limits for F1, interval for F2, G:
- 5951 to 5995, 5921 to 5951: 0.98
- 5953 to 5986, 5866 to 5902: 0.90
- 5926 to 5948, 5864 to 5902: 0.93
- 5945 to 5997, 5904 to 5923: 1.00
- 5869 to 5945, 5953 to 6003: 1.06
